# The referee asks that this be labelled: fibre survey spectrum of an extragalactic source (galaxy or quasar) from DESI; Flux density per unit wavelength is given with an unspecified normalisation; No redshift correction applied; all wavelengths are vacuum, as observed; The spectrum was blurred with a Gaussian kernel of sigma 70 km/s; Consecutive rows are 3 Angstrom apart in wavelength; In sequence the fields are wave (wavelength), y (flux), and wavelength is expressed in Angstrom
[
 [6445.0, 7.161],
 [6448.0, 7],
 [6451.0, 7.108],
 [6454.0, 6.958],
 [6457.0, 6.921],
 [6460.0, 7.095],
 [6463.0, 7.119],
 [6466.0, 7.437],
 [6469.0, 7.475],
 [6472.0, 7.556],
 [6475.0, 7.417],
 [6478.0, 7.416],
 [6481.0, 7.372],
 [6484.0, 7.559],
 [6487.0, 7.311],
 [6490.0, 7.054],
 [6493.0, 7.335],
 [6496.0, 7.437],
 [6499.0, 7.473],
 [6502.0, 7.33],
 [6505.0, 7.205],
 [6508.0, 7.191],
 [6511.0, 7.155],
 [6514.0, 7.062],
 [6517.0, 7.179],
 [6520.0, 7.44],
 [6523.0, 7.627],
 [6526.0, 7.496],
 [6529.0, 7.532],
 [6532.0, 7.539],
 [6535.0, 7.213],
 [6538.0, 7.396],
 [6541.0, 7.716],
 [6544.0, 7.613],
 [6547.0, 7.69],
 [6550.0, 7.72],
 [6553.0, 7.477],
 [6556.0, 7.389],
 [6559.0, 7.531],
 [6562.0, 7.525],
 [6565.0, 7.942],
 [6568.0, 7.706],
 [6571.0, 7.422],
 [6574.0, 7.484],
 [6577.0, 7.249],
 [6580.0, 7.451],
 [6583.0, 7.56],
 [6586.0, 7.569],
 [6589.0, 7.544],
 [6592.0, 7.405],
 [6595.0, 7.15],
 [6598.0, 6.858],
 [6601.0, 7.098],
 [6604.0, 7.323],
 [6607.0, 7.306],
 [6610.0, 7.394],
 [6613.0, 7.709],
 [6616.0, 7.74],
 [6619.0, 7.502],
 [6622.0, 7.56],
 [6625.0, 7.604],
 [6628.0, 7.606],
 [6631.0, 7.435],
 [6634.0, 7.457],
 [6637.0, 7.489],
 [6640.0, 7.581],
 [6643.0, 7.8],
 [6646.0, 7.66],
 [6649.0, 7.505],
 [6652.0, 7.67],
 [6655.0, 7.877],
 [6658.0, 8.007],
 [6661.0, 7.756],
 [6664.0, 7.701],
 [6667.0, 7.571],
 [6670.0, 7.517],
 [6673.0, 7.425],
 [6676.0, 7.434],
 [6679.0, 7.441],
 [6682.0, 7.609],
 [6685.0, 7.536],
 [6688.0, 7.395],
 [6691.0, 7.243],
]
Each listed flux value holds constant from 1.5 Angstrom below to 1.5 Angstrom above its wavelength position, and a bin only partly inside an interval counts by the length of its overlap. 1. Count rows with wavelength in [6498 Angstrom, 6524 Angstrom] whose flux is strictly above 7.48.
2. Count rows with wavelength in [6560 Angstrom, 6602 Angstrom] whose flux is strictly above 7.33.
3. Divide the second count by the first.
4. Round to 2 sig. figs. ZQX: 10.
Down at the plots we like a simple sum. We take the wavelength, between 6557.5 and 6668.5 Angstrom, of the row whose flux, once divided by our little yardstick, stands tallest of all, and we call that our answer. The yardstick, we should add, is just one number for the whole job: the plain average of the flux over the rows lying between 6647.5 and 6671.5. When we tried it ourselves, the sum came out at 6658.0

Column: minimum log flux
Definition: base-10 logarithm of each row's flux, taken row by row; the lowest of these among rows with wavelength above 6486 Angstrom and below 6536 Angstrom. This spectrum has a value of 0.848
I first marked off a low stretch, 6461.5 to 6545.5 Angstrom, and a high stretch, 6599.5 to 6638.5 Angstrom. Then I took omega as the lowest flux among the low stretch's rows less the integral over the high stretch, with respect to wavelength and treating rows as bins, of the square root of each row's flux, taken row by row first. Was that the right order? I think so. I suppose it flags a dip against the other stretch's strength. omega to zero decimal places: -100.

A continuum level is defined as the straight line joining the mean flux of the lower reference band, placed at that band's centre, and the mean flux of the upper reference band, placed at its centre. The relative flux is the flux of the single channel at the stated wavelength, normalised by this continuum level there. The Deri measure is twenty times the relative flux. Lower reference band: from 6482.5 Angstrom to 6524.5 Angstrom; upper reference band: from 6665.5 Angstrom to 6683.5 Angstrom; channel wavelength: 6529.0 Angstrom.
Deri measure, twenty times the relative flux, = 20.5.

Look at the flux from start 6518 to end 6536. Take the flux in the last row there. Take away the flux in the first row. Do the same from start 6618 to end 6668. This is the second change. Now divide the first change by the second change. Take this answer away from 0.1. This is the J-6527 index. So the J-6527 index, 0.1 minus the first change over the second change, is 3.4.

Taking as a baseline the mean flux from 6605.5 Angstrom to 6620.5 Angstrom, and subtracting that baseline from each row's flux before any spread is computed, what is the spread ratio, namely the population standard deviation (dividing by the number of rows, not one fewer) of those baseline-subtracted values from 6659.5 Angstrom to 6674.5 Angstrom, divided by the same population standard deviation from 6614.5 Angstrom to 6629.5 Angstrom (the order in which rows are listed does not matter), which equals 1.5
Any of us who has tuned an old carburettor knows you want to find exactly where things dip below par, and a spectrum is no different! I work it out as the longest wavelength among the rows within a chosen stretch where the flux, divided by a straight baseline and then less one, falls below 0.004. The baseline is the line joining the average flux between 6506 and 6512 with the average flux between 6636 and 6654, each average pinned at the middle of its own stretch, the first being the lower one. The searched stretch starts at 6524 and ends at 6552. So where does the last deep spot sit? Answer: 6535.0 Angstrom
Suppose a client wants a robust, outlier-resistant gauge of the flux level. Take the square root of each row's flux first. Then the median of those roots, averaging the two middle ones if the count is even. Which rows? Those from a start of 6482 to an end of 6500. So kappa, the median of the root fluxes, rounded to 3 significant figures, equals 2.72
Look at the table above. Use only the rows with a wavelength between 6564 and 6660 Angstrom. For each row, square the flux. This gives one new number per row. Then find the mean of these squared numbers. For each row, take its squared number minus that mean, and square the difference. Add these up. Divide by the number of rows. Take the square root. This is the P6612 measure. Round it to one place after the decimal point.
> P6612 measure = 3.5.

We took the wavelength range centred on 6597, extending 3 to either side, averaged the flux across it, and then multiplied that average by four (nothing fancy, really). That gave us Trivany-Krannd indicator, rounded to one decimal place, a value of 28.0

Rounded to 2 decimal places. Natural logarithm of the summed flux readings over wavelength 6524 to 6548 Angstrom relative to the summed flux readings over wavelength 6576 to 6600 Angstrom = 0.02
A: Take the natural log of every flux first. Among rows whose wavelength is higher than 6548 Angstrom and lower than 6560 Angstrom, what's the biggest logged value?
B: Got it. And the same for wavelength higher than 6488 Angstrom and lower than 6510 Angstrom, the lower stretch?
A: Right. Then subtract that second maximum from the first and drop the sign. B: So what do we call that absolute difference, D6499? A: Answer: 0.033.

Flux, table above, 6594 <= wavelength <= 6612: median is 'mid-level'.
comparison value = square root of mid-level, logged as 2.69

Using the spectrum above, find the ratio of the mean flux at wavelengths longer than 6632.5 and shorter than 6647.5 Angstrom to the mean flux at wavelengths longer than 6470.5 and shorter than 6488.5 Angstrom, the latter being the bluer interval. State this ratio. 1.02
